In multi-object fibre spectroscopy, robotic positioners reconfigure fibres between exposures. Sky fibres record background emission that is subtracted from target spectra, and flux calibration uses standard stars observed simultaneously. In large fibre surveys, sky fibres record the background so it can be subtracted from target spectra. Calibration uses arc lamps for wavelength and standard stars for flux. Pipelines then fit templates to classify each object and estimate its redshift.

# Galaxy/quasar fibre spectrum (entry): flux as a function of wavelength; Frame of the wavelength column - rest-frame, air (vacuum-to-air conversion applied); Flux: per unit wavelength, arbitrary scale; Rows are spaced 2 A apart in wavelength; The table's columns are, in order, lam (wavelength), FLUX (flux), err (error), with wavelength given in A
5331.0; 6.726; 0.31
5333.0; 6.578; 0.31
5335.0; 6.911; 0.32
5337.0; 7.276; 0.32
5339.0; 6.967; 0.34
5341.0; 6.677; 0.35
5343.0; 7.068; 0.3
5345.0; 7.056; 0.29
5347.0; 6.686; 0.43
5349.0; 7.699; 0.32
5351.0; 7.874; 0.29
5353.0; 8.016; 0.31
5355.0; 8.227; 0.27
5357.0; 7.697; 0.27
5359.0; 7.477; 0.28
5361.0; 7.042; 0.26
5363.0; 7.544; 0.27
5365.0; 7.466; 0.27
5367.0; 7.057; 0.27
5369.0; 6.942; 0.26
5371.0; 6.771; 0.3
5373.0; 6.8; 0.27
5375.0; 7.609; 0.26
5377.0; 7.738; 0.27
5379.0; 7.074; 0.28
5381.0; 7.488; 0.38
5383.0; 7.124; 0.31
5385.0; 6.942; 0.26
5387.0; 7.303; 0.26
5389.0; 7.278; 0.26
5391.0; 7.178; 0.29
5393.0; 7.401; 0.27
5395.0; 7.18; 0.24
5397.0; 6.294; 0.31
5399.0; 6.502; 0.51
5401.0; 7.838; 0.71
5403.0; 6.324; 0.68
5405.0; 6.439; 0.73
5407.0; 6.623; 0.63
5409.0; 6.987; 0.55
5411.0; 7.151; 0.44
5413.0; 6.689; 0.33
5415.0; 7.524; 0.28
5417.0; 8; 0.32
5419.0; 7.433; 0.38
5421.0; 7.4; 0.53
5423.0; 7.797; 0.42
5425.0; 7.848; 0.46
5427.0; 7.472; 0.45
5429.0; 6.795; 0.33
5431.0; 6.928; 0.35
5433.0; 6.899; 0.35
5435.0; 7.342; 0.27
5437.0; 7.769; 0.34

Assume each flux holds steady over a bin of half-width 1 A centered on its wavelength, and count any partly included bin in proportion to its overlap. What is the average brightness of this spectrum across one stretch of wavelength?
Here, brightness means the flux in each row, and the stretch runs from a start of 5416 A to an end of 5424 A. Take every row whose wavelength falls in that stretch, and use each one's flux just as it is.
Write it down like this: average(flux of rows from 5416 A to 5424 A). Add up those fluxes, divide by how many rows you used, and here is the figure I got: 7.66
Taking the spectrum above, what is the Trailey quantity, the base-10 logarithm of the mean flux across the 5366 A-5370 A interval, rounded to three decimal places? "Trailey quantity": 0.845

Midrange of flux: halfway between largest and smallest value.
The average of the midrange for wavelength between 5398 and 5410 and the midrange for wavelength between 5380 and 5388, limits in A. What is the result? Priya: 7.15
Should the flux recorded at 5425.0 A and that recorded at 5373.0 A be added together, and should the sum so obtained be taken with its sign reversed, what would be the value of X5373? -14.6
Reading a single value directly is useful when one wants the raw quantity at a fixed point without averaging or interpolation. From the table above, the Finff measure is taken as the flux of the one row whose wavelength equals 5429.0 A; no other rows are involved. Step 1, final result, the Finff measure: 6.795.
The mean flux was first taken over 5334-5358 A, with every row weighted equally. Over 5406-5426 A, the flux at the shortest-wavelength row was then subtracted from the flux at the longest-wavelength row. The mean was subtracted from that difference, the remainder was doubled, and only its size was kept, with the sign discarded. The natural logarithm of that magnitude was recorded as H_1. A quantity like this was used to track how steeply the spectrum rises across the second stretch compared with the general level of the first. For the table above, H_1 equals 2.50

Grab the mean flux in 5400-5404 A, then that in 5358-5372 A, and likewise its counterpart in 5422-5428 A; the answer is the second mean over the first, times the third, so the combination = 7.8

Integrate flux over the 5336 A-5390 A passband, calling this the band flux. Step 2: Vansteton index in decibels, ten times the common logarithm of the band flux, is 26.0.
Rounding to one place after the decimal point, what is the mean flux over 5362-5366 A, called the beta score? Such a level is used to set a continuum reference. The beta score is 7.5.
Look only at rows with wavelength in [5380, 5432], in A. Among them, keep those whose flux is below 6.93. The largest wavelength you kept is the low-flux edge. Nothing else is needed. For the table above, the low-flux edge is 5431.0 A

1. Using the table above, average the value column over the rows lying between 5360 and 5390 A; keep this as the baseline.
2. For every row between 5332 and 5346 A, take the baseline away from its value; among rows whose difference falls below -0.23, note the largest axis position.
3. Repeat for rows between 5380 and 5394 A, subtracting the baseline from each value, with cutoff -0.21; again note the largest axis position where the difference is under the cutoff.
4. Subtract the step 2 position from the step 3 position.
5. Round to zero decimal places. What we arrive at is 44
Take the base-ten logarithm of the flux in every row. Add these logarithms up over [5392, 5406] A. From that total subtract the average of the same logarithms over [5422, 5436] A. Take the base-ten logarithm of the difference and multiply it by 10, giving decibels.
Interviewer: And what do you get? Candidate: 6.971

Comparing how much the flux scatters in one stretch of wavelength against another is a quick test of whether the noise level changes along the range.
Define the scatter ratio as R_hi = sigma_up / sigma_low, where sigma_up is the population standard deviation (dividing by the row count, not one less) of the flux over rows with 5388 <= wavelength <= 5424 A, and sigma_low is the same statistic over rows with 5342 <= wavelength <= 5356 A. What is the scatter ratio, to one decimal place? 1.0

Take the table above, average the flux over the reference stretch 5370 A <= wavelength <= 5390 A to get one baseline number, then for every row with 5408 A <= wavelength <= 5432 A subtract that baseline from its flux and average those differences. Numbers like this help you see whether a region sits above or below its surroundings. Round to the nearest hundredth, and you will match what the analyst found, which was 0.12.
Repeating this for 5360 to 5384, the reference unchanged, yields 0.01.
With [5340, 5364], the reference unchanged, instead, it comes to 0.21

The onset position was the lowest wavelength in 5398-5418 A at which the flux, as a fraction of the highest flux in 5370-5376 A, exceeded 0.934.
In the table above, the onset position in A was 5401.0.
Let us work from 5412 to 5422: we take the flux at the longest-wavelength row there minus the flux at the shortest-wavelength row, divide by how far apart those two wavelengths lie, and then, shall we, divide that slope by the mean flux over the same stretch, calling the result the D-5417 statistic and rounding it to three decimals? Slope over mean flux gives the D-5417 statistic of 0.012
